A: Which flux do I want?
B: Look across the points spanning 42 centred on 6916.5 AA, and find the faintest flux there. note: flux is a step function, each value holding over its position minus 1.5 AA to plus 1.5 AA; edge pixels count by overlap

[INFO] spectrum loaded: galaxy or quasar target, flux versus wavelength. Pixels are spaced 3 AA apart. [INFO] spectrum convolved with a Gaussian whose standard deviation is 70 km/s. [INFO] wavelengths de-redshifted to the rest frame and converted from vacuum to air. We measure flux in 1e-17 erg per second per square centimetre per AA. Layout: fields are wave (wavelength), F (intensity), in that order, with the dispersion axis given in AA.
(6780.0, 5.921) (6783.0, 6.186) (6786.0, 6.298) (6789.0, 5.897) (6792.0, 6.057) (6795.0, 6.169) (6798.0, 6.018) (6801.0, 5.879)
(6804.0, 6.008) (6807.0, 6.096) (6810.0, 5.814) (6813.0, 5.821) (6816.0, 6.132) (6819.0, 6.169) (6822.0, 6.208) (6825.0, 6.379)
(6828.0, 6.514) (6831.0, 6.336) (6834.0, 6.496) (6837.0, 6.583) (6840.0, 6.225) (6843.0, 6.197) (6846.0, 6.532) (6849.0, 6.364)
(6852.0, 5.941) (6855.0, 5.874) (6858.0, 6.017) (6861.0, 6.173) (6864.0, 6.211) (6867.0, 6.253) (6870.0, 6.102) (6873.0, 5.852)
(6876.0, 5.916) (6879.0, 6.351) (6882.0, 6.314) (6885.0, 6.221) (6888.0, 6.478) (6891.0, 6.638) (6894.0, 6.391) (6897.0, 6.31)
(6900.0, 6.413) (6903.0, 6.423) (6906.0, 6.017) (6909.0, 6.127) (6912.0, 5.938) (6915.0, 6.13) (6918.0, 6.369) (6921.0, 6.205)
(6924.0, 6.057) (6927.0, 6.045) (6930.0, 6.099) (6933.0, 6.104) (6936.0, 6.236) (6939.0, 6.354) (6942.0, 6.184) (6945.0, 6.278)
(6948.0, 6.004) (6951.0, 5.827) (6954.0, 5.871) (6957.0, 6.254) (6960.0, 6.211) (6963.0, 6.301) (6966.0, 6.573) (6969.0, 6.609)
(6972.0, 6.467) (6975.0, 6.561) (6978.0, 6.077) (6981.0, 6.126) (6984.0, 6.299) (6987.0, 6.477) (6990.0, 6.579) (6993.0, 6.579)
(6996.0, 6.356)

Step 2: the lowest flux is 5.938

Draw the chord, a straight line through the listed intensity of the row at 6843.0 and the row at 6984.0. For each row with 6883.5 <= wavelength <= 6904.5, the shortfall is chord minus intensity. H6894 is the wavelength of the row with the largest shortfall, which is 6885.0 AA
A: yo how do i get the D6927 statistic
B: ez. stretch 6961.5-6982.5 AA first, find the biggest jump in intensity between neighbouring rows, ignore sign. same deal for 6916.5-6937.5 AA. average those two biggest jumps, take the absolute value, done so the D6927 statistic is 0.324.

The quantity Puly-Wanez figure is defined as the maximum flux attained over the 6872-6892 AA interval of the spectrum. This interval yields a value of 6.638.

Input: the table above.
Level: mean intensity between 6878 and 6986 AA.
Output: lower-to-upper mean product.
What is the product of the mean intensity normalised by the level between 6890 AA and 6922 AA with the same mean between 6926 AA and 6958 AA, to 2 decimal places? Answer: 0.98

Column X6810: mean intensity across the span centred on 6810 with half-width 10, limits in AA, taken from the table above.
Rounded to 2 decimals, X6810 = 5.99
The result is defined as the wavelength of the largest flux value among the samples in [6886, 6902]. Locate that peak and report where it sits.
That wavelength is 6891.0 AA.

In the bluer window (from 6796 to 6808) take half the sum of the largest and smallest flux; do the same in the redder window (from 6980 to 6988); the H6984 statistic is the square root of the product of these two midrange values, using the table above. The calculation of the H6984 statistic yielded 6.14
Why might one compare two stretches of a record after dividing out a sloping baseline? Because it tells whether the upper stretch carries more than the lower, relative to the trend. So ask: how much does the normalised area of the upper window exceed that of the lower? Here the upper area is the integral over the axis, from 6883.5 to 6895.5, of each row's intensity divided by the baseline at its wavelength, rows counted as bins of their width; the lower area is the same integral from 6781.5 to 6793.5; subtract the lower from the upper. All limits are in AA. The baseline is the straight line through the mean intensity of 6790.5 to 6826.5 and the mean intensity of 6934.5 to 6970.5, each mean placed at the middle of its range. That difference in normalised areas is 0.40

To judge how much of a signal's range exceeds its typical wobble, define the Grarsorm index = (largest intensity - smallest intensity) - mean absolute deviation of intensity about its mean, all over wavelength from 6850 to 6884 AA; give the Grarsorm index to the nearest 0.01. 0.34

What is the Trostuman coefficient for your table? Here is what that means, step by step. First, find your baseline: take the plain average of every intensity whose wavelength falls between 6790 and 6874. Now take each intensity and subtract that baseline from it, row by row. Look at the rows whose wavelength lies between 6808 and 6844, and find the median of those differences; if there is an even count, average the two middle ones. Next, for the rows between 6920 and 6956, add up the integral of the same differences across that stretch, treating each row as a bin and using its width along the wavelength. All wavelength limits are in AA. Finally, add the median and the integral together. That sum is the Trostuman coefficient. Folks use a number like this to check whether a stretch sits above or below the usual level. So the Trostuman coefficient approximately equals -2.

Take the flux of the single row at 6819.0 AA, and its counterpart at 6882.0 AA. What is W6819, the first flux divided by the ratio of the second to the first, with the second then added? 12.34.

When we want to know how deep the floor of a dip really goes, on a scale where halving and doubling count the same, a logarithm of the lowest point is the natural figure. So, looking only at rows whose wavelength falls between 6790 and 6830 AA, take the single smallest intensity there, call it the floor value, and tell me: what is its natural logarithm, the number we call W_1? 1.760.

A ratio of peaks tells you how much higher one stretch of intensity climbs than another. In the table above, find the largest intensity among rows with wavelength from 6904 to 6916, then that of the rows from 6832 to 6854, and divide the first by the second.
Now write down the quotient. 0.93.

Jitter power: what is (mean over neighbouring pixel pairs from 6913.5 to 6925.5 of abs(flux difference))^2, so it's 0.034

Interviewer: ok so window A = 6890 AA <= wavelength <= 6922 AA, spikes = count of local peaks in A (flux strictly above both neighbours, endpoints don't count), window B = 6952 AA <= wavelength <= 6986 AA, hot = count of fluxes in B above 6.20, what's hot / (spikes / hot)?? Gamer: 21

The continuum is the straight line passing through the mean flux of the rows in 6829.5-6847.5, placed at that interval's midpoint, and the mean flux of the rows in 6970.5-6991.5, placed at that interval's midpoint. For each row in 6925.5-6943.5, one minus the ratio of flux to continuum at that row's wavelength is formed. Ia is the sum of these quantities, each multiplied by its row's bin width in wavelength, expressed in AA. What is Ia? 0.59 AA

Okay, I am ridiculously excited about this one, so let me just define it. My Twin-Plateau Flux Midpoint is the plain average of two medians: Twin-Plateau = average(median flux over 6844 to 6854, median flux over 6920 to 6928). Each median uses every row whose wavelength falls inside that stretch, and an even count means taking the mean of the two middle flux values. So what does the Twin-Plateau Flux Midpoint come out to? 6.21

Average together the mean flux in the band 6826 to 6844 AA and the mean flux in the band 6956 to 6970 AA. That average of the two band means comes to 6.39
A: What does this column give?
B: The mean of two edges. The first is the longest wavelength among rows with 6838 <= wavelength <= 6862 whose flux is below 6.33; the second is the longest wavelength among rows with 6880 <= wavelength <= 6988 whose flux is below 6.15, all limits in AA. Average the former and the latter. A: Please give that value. 6921.0 AA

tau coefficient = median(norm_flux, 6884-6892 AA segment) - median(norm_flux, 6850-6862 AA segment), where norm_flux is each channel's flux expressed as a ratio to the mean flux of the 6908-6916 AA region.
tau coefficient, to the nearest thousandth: 0.082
